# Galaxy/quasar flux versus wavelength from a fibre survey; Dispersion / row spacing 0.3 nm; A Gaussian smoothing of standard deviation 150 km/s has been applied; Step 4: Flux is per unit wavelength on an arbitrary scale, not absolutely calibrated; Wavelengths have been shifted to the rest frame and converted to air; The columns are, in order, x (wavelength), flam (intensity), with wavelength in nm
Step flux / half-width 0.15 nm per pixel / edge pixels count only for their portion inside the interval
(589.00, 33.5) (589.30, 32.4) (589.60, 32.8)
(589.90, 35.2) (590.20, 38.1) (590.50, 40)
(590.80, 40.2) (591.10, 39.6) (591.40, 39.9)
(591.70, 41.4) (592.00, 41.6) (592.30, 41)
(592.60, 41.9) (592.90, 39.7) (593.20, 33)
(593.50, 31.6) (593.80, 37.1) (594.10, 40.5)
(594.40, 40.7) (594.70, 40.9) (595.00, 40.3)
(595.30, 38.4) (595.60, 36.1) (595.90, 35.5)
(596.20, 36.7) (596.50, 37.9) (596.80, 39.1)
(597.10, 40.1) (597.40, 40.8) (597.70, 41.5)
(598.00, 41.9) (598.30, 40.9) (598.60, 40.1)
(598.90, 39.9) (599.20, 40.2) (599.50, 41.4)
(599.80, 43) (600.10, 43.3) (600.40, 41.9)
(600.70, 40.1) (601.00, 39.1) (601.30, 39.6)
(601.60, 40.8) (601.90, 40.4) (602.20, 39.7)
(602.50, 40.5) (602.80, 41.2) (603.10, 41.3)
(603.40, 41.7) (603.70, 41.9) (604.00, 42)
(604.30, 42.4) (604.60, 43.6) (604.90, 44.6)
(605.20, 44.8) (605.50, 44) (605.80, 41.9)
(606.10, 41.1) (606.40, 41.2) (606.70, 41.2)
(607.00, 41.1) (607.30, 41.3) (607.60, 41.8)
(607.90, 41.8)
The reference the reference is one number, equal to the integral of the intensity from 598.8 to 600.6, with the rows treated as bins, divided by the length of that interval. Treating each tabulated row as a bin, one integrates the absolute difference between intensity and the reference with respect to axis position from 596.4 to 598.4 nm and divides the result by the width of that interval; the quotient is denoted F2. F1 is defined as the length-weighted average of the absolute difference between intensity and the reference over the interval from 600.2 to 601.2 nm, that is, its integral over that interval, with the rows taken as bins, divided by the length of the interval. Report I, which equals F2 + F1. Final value 2.8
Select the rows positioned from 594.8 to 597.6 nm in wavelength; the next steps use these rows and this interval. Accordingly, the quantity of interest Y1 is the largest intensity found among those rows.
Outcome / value 40.8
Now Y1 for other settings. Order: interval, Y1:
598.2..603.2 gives 43.3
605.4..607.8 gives 44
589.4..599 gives 41.9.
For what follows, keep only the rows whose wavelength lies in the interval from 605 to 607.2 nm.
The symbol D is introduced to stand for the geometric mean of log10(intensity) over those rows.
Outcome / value 1.62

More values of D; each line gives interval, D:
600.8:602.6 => 1.60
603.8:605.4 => 1.64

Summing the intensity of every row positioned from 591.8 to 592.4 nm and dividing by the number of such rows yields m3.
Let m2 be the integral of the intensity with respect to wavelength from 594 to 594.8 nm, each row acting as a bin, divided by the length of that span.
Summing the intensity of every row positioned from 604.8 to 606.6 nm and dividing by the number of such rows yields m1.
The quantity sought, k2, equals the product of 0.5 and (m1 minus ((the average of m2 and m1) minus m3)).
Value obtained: 21.2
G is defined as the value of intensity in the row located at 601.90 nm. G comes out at 40.4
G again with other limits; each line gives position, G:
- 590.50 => 40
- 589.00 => 33.5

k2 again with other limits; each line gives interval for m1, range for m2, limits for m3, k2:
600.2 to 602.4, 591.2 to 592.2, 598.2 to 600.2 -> 20.5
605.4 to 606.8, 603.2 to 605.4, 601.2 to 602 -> 19.9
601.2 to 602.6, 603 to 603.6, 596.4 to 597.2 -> 19.2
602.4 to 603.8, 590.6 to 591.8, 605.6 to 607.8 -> 21.0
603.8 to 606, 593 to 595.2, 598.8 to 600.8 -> 22.1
